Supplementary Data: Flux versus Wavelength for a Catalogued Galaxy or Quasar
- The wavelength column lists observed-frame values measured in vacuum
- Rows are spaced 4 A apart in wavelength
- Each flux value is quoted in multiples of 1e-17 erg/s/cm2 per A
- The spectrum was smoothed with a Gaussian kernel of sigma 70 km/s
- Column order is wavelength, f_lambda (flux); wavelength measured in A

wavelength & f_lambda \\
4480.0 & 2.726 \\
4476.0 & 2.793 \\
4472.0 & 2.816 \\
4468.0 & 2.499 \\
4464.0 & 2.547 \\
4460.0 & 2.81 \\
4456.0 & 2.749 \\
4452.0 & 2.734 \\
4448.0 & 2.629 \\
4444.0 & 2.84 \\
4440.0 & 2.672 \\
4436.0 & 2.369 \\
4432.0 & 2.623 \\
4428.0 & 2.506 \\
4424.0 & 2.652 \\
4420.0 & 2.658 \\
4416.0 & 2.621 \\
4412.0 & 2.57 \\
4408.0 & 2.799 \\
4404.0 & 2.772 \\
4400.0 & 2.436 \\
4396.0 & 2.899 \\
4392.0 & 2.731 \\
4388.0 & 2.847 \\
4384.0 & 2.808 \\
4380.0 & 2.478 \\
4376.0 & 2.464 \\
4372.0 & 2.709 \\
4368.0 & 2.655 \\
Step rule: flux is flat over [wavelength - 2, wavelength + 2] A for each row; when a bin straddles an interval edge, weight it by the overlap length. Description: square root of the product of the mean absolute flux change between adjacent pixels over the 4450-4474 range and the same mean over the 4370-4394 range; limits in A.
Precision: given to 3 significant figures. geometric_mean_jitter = 0.145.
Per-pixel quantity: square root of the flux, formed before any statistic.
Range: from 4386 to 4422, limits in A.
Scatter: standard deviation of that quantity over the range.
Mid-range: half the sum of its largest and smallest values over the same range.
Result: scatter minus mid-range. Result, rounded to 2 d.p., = -1.59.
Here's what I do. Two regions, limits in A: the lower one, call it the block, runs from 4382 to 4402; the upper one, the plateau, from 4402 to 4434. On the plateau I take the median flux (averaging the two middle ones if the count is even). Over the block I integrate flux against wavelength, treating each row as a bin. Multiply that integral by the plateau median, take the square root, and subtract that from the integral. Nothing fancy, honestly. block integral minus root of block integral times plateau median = 43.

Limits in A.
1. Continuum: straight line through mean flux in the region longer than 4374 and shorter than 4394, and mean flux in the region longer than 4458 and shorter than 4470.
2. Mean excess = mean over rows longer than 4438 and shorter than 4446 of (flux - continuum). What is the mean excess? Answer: 0.12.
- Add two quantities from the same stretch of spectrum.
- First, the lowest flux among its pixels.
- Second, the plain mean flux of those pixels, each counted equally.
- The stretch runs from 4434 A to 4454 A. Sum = 5.02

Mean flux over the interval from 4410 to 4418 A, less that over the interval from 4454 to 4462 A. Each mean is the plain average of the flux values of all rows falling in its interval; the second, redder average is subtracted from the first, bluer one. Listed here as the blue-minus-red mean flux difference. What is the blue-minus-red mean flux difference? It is -0.18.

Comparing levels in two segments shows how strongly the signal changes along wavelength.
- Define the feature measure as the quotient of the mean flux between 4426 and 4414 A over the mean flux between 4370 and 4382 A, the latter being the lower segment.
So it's 1.04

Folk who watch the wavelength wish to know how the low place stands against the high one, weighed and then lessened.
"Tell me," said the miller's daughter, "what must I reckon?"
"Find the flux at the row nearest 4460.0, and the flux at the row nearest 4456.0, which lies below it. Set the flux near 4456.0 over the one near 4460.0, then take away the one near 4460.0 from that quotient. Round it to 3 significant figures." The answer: -1.83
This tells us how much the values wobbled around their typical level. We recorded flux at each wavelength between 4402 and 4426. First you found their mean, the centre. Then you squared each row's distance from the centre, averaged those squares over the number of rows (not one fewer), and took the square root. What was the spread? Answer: 0.08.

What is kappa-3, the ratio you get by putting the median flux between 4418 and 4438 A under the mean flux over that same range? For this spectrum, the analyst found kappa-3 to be 0.977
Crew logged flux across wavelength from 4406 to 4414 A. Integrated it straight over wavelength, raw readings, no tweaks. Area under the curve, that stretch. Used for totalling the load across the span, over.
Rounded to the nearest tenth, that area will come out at 21.5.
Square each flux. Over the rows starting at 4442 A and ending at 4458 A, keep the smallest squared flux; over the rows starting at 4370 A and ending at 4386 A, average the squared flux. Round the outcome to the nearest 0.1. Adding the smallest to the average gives 13.8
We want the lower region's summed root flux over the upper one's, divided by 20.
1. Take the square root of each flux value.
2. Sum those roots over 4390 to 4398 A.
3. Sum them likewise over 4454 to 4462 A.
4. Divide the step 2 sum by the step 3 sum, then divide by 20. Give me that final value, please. 0.0503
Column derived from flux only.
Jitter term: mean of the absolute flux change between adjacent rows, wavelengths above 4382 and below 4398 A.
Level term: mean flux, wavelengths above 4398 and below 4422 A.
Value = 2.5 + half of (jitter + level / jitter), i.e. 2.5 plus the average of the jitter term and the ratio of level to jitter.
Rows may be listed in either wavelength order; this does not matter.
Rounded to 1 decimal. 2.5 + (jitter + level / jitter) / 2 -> 14.8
